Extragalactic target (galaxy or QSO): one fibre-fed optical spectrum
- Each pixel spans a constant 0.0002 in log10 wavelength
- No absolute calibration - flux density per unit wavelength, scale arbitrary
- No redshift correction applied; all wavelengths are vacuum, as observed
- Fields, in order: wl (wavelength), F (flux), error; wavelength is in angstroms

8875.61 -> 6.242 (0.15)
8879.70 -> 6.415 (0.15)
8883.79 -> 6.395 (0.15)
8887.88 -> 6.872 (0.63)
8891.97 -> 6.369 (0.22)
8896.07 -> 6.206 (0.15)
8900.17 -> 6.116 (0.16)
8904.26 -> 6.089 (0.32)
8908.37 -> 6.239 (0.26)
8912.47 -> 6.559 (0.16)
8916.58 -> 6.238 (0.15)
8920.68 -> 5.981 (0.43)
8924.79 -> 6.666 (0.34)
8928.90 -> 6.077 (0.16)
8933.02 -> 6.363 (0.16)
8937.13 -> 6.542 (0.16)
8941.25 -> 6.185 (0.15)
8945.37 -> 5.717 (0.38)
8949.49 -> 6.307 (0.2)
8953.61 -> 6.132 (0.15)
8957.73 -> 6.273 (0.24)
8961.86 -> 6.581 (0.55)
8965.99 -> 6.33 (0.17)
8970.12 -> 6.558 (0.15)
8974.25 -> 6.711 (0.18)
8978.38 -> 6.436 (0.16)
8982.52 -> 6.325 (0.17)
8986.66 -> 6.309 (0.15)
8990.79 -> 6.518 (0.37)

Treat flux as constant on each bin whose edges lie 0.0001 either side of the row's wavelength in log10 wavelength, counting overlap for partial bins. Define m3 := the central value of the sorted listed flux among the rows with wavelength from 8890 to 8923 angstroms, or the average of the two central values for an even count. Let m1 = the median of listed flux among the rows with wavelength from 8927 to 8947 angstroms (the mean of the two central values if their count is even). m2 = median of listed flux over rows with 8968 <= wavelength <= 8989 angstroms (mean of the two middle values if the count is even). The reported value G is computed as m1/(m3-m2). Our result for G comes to -29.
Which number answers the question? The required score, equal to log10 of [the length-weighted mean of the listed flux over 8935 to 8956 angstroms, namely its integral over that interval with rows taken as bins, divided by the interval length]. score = 0.791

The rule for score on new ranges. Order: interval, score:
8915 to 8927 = 0.799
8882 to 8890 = 0.822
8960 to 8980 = 0.815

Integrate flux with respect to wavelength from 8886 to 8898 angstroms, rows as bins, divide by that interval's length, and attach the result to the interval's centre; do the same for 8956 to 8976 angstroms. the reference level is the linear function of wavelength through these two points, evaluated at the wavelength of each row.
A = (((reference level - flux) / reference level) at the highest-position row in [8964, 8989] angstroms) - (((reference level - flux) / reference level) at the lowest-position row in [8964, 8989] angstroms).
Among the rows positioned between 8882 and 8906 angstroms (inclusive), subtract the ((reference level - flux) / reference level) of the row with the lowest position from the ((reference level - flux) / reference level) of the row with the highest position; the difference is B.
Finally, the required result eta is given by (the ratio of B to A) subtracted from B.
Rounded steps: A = 0.00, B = 0.05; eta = -13.0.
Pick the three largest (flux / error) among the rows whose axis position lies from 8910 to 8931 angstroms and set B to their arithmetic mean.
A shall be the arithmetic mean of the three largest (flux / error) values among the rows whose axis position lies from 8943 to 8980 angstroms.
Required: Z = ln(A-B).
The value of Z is 0.4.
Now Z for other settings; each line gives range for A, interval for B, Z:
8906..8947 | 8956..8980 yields -0.1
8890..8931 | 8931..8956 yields -1.1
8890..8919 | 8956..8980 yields -0.1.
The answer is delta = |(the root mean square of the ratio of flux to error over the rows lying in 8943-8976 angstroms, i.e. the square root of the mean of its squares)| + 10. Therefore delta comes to 42.4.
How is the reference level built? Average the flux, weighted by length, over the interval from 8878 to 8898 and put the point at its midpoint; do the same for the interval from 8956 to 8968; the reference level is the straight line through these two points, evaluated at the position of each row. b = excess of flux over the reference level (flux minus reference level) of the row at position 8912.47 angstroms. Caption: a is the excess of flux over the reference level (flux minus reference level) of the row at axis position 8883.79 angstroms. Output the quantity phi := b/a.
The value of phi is -2.0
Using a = -0.1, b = 0.1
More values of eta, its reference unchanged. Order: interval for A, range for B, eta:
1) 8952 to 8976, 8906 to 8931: 0.3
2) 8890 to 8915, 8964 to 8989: 0.1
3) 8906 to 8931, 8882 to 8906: -1.8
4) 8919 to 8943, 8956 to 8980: -0.8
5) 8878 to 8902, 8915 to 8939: 1.0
